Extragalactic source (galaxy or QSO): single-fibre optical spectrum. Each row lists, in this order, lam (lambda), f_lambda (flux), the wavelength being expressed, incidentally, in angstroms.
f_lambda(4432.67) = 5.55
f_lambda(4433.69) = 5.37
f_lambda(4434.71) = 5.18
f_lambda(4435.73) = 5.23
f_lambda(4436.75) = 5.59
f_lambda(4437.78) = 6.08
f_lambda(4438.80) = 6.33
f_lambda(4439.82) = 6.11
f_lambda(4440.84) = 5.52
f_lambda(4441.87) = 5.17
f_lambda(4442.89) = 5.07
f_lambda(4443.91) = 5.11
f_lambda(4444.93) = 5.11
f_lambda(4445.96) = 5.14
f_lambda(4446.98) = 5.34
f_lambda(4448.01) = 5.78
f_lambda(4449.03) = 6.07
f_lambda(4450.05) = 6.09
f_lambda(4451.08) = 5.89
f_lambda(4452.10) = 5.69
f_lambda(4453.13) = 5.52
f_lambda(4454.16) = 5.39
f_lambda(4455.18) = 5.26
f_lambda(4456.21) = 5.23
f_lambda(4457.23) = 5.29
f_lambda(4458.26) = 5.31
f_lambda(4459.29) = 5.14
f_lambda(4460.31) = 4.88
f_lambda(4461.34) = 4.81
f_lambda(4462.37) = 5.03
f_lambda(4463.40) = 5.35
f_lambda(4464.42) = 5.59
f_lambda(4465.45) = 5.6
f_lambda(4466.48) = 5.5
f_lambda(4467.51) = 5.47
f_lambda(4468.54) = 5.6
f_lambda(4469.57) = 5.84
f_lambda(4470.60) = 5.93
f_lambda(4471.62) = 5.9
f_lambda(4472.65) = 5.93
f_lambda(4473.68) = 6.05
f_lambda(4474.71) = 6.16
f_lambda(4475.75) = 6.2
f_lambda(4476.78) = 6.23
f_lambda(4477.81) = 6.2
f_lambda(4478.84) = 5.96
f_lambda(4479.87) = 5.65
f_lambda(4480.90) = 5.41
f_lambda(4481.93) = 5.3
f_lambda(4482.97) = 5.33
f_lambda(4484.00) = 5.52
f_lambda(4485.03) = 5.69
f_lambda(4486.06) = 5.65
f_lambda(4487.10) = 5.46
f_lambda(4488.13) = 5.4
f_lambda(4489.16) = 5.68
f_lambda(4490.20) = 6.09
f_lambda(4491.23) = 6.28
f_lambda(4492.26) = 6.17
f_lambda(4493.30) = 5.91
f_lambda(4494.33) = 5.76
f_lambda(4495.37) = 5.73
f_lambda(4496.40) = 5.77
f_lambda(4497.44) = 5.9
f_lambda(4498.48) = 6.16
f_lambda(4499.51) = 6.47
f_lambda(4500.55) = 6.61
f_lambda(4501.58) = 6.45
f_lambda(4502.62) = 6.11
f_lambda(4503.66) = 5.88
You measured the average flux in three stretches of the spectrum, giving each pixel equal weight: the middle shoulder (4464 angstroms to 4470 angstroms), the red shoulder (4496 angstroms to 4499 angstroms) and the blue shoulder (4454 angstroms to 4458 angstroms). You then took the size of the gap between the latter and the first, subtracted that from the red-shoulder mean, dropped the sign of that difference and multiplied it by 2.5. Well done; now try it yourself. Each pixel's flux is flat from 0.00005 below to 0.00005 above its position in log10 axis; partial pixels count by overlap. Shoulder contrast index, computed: 14.1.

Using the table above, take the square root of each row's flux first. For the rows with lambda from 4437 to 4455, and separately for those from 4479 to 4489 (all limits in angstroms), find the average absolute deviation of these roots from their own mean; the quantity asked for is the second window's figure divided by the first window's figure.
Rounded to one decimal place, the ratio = 0.3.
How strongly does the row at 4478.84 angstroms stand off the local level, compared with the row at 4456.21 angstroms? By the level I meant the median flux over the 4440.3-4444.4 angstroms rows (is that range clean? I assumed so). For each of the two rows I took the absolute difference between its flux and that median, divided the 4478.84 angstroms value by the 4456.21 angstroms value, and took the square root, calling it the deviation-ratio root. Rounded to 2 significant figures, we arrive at 3.0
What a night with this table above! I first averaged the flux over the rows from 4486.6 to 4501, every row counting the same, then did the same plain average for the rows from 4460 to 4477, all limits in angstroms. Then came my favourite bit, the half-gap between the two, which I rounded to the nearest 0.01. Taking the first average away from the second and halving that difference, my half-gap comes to -0.15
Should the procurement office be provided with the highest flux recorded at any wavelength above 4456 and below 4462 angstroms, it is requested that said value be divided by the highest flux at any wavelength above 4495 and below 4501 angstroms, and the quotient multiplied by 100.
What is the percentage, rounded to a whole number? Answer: 80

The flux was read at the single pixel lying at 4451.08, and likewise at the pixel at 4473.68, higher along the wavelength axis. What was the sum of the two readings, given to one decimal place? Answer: 11.9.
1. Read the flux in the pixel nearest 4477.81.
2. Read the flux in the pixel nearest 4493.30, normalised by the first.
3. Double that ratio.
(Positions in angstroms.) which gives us 1.91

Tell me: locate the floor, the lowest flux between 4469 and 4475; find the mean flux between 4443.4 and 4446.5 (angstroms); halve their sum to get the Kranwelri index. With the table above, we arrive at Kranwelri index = 5.5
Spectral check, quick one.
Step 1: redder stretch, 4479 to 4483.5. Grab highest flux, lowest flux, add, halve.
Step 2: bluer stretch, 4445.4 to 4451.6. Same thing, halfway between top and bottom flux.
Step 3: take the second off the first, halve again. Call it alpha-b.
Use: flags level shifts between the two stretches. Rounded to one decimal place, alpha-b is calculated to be -0.1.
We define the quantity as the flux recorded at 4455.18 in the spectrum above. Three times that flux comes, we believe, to 15.8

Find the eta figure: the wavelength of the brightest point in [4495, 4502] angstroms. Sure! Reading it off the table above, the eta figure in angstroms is 4500.55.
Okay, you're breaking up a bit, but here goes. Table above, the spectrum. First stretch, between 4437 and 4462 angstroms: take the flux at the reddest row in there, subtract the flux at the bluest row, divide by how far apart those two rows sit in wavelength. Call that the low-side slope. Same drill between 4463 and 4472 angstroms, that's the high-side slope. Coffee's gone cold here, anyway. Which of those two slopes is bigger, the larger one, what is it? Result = 0.067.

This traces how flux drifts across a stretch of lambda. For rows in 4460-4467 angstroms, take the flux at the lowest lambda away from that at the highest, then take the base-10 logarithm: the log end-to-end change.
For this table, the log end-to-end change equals -0.21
